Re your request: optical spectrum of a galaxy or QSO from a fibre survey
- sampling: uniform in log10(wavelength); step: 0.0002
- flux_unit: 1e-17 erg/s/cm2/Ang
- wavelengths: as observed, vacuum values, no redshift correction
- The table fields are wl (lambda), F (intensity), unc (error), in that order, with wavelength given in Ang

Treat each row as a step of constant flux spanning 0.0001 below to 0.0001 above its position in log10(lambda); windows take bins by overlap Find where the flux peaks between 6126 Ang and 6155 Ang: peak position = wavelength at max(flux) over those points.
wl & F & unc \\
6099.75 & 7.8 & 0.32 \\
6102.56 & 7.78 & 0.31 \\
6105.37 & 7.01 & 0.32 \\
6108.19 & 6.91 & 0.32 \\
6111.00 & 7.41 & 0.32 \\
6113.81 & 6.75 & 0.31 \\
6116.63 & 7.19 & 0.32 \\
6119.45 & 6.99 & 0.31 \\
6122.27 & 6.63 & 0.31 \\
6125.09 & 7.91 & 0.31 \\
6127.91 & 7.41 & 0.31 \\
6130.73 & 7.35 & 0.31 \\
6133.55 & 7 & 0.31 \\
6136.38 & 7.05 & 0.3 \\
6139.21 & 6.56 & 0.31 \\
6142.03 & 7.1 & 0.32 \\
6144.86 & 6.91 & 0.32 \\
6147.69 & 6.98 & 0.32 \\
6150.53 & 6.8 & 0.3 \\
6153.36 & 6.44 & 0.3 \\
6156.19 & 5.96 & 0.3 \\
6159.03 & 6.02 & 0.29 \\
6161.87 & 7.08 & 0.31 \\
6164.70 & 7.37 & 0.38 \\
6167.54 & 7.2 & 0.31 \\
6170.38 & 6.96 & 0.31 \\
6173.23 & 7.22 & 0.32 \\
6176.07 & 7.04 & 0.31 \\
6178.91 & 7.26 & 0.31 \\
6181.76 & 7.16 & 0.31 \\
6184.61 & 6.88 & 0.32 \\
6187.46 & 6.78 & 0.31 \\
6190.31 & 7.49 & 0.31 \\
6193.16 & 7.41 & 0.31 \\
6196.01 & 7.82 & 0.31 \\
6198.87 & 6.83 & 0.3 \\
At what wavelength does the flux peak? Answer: 6127.91 Ang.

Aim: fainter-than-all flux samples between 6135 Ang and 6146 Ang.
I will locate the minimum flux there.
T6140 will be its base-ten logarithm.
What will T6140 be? 0.817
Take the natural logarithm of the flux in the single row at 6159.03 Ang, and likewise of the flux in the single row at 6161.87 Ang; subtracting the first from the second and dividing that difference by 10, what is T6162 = 0.016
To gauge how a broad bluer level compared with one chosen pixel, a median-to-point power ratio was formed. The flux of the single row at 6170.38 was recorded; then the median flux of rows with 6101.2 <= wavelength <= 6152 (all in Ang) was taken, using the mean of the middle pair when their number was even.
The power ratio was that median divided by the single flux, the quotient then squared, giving 1.01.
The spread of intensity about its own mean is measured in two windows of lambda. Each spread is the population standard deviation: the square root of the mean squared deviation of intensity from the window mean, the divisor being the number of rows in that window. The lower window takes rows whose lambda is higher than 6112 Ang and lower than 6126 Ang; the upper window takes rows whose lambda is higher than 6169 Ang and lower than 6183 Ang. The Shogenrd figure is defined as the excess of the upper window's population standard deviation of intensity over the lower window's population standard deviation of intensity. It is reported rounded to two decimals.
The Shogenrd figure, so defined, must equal -0.34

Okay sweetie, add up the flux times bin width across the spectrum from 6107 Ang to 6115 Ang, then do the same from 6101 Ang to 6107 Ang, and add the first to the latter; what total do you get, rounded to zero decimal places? 101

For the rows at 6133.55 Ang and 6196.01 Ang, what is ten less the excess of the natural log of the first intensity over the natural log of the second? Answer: 10.11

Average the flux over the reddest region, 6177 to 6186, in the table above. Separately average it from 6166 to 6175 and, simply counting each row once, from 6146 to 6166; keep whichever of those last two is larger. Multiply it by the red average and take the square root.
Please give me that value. 7.11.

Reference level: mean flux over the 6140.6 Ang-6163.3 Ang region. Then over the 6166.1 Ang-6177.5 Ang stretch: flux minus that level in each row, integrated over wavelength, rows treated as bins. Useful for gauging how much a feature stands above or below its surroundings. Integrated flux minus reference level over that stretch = 5.0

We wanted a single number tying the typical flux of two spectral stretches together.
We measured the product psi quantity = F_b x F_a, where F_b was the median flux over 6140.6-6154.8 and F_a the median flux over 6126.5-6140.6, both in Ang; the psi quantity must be 48.7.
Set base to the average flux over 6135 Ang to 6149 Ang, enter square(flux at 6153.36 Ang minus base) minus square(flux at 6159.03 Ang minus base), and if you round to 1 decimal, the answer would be -0.6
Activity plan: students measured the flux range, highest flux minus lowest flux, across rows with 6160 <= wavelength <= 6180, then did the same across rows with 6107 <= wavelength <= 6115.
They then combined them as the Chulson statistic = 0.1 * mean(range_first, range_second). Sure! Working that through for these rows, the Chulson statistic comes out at 0.05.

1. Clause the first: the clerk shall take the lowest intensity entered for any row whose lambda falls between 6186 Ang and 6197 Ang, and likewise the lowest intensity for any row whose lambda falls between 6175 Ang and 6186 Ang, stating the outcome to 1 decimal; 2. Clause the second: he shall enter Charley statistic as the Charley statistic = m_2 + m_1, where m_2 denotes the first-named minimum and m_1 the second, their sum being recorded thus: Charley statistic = 13.7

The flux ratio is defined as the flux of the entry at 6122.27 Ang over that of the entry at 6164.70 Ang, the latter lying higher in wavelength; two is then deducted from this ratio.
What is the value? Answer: -1.10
